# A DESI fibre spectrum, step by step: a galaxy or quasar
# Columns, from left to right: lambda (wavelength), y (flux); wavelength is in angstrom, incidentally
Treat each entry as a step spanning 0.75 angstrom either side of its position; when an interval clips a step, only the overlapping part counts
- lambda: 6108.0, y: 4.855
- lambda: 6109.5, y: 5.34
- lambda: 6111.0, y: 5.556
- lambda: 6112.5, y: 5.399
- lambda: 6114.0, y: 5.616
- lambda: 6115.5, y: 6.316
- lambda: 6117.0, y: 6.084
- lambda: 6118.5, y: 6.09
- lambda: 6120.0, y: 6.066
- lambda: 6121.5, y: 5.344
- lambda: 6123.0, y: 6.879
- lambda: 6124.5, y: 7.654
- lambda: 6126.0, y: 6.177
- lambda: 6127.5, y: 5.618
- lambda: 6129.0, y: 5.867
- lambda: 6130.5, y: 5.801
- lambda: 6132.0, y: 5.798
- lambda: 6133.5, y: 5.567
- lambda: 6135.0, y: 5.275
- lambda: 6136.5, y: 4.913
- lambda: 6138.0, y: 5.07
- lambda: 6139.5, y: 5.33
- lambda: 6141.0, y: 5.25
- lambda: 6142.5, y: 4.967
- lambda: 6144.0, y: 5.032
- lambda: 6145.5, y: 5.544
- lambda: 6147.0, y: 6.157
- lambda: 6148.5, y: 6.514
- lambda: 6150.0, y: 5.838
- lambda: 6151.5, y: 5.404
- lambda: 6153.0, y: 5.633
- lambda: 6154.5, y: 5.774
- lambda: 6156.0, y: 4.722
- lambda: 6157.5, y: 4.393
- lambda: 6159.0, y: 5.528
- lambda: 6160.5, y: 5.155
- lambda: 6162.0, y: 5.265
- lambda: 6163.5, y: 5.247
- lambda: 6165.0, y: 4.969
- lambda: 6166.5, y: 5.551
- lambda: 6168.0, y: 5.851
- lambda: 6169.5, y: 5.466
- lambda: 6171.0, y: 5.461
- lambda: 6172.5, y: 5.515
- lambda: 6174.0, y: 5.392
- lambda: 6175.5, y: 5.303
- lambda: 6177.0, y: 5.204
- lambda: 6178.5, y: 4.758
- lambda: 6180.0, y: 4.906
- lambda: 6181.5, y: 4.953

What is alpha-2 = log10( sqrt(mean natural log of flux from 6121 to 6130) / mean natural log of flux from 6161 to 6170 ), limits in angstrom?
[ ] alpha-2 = -0.095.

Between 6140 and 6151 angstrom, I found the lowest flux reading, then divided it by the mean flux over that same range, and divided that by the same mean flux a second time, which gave 0.158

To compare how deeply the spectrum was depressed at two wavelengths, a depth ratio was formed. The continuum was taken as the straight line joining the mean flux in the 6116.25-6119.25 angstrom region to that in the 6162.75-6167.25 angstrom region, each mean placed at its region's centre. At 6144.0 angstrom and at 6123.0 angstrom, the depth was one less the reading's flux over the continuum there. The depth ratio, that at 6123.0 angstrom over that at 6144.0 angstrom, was -1.4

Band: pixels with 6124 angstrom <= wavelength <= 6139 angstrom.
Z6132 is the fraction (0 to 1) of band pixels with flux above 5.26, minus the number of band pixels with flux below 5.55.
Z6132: -2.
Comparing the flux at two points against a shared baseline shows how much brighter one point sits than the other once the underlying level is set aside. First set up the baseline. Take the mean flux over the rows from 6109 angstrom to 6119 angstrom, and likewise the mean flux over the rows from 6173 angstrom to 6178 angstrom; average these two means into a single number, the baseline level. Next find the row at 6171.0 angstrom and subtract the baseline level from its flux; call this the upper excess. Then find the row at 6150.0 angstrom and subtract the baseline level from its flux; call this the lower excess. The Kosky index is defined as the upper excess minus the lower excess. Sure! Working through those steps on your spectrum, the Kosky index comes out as -0.38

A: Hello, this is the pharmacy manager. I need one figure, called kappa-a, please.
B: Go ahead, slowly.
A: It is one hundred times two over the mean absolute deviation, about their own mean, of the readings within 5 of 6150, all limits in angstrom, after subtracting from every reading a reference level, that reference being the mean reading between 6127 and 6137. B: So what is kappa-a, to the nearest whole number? 703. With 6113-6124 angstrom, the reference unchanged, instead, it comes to 607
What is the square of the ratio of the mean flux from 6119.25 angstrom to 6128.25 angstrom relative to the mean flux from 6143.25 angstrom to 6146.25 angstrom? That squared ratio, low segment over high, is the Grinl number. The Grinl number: 1.4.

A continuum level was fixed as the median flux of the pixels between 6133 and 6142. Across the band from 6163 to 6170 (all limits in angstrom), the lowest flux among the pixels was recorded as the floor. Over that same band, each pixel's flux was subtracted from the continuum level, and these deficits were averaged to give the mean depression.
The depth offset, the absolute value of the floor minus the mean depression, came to 5.1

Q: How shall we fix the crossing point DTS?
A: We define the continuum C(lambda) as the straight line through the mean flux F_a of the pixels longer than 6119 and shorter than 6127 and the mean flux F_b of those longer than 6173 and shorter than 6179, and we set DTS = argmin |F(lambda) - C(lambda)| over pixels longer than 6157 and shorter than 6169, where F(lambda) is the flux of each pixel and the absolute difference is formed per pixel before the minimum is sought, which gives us 6159.0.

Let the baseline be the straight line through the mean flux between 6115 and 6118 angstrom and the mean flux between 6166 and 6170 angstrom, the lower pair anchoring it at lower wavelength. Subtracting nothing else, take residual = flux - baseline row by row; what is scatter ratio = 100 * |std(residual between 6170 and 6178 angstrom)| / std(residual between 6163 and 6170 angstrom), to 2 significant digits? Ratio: 29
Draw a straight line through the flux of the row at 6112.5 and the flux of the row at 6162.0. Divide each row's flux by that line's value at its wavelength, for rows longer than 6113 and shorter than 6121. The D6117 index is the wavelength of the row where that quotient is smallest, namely 6114.0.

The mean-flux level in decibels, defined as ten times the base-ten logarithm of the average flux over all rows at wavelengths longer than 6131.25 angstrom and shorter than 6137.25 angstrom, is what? 7.31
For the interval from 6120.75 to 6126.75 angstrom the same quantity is 8.14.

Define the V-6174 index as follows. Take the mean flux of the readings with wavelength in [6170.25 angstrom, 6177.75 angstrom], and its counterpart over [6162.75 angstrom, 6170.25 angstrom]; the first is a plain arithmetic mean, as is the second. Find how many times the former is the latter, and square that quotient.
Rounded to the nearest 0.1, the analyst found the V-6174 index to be 1.0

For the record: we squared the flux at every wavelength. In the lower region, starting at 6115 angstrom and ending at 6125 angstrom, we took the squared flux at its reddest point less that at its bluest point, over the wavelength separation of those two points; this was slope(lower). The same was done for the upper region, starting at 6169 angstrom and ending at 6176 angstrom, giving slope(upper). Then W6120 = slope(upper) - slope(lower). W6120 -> -2.4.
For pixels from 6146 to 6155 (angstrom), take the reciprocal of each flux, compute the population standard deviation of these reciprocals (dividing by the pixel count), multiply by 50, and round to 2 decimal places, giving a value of 0.51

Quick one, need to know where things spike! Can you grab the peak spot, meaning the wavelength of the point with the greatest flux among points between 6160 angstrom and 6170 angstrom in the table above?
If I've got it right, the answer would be 6168.0 angstrom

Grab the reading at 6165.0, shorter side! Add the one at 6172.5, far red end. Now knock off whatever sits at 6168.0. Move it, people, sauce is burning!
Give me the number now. 4.63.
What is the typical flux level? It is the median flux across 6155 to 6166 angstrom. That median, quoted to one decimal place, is 5.2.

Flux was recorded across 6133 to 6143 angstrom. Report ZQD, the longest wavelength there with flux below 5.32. 6142.5 angstrom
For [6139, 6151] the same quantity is 6144.0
